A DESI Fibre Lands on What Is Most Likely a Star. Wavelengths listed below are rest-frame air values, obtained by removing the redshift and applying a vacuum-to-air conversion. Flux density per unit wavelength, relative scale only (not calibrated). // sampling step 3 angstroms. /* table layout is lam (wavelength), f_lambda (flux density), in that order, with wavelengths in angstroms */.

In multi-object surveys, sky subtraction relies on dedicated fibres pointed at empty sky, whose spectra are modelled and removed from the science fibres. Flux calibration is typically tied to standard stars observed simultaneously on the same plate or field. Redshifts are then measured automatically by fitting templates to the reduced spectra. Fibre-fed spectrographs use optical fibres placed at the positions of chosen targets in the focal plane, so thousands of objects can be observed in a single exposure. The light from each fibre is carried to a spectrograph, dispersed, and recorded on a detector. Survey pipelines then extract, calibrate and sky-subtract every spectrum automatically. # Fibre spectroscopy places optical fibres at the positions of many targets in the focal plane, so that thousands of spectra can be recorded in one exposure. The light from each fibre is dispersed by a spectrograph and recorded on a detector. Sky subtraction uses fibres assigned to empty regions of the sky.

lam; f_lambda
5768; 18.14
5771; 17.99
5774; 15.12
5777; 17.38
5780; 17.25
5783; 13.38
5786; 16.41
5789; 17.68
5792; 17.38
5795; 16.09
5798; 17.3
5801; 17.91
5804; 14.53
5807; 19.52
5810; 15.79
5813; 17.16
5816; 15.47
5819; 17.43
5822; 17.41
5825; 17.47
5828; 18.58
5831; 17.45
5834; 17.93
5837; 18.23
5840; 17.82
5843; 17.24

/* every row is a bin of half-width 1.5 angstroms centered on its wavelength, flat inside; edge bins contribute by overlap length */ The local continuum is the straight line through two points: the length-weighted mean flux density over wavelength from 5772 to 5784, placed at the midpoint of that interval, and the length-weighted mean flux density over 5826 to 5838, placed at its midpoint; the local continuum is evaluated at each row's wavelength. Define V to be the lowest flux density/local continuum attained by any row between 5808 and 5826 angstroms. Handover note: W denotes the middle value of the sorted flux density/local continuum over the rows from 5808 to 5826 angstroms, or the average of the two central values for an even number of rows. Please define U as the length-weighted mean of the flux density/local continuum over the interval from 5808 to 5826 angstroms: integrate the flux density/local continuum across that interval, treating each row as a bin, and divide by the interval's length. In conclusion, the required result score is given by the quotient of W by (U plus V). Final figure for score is 0.532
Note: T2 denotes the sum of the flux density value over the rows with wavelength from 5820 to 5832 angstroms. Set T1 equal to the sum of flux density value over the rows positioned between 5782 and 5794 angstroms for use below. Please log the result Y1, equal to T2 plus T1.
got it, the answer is 136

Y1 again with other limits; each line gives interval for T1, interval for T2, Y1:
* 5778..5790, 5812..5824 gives 132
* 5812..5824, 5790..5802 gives 136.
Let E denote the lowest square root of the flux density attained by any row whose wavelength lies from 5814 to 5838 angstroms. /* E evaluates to 3.93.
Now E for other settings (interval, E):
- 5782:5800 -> 3.66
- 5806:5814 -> 3.97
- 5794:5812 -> 3.81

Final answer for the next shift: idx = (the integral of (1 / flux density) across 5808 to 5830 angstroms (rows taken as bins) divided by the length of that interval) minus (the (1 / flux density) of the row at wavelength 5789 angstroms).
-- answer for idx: 0.0021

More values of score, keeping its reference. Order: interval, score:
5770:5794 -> 0.574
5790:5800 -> 0.519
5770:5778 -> 0.542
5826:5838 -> 0.506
